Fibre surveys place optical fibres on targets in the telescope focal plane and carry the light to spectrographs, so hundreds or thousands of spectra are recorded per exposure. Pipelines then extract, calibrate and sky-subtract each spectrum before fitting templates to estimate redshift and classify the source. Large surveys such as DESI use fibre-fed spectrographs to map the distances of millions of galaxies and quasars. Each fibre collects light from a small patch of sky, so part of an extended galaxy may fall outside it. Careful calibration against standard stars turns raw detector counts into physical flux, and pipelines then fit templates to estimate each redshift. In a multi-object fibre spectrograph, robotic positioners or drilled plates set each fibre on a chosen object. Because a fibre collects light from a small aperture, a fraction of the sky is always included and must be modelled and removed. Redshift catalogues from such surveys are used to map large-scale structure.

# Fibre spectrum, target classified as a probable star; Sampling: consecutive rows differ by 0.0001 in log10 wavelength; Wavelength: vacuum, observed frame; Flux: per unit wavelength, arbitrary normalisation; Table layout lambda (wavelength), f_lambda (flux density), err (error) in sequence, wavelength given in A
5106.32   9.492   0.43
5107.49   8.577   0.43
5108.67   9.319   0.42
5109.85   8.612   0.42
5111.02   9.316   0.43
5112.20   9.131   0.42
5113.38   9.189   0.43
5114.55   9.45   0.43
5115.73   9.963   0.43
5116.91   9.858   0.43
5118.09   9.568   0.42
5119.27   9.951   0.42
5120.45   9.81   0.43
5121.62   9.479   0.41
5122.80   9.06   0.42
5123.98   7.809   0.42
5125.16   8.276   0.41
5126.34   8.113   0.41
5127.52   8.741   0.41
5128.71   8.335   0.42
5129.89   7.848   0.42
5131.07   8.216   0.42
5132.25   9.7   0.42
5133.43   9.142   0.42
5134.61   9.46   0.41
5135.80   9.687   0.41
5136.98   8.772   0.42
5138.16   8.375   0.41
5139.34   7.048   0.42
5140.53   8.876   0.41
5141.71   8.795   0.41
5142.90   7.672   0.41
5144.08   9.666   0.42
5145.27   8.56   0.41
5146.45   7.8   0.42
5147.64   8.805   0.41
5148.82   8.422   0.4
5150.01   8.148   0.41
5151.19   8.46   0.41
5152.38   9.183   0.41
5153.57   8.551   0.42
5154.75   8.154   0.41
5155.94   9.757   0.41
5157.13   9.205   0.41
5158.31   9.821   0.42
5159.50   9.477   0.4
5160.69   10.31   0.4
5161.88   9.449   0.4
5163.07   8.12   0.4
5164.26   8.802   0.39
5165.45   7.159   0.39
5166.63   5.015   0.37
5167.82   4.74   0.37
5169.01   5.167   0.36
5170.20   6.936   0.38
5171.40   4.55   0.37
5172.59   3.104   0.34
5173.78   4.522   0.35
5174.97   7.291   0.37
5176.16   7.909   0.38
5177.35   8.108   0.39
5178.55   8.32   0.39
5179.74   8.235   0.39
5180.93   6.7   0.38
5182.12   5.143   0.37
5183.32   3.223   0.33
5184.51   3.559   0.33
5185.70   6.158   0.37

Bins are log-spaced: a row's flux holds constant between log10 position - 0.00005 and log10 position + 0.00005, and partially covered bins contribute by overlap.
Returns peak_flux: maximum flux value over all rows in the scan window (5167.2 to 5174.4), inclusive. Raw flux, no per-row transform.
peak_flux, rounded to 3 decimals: 6.936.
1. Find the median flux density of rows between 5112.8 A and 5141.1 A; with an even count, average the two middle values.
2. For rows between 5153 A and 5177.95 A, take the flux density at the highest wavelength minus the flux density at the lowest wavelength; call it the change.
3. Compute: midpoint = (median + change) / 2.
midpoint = 4.3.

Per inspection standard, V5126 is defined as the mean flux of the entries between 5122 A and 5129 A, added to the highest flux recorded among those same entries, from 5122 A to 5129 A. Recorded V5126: 17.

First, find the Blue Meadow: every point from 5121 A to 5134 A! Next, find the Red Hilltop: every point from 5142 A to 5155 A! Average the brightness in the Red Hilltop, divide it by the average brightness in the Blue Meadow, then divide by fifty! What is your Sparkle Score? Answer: 0.0197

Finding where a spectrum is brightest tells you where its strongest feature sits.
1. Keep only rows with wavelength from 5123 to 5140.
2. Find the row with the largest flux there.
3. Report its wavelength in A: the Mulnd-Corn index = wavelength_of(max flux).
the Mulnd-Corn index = 5132.25 A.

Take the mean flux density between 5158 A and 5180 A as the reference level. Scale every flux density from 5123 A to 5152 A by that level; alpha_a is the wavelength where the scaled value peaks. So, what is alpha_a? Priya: 5132.25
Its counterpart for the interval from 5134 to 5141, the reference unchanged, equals 5135.80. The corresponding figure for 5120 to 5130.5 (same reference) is 5120.45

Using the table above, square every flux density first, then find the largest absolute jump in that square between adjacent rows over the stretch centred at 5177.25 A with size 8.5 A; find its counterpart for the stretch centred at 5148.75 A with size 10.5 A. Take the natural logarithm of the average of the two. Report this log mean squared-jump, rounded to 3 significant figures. 3.27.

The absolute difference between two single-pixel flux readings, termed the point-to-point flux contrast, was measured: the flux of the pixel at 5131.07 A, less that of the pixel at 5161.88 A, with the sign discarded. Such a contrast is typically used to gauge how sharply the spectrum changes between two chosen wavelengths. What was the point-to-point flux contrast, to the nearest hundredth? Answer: 1.23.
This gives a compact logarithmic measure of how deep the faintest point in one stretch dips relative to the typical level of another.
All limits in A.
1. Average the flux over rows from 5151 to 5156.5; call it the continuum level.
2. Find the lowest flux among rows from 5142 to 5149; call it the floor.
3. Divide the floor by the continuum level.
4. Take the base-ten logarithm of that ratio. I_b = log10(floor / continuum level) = -0.061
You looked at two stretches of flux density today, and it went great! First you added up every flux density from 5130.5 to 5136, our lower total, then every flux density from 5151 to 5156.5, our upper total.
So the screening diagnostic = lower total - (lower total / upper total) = 45.2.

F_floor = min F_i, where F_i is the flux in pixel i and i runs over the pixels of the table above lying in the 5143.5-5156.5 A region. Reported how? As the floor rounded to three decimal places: 7.800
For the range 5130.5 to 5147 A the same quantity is 7.048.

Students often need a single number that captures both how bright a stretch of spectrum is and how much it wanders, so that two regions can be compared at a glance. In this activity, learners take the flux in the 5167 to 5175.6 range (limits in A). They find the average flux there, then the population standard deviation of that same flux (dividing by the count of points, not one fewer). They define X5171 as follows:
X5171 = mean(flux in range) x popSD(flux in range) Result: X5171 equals 7.0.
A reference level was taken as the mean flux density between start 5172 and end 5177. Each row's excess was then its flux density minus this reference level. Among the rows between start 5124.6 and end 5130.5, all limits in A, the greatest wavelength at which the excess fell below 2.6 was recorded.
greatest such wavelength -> 5129.89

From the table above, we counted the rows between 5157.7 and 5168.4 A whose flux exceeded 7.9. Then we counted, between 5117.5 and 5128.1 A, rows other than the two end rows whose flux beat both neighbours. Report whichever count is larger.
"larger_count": 6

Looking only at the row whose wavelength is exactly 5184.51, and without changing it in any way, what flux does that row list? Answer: 3.559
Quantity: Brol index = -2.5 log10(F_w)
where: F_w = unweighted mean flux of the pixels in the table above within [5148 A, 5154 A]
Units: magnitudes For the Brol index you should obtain -2.33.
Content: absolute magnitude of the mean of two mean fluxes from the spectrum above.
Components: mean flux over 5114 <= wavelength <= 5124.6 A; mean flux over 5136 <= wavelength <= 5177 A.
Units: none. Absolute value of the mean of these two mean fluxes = 8.6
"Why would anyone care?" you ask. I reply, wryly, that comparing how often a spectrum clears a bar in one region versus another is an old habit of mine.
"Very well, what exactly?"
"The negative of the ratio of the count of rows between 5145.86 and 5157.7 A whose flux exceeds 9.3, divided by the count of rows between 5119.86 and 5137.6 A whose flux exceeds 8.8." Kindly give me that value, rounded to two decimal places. -0.14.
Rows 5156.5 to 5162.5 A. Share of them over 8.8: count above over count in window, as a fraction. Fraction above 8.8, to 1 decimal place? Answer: 1.0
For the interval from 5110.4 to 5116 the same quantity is 1.0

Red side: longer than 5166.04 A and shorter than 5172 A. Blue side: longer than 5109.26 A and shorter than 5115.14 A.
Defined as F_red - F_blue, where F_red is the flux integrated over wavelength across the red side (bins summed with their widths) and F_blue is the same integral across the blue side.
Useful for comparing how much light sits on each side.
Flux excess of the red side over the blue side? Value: -22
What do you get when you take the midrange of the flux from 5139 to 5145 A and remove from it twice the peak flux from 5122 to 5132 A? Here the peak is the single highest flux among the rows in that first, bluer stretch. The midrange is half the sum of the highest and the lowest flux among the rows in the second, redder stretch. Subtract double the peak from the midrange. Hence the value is -9.8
